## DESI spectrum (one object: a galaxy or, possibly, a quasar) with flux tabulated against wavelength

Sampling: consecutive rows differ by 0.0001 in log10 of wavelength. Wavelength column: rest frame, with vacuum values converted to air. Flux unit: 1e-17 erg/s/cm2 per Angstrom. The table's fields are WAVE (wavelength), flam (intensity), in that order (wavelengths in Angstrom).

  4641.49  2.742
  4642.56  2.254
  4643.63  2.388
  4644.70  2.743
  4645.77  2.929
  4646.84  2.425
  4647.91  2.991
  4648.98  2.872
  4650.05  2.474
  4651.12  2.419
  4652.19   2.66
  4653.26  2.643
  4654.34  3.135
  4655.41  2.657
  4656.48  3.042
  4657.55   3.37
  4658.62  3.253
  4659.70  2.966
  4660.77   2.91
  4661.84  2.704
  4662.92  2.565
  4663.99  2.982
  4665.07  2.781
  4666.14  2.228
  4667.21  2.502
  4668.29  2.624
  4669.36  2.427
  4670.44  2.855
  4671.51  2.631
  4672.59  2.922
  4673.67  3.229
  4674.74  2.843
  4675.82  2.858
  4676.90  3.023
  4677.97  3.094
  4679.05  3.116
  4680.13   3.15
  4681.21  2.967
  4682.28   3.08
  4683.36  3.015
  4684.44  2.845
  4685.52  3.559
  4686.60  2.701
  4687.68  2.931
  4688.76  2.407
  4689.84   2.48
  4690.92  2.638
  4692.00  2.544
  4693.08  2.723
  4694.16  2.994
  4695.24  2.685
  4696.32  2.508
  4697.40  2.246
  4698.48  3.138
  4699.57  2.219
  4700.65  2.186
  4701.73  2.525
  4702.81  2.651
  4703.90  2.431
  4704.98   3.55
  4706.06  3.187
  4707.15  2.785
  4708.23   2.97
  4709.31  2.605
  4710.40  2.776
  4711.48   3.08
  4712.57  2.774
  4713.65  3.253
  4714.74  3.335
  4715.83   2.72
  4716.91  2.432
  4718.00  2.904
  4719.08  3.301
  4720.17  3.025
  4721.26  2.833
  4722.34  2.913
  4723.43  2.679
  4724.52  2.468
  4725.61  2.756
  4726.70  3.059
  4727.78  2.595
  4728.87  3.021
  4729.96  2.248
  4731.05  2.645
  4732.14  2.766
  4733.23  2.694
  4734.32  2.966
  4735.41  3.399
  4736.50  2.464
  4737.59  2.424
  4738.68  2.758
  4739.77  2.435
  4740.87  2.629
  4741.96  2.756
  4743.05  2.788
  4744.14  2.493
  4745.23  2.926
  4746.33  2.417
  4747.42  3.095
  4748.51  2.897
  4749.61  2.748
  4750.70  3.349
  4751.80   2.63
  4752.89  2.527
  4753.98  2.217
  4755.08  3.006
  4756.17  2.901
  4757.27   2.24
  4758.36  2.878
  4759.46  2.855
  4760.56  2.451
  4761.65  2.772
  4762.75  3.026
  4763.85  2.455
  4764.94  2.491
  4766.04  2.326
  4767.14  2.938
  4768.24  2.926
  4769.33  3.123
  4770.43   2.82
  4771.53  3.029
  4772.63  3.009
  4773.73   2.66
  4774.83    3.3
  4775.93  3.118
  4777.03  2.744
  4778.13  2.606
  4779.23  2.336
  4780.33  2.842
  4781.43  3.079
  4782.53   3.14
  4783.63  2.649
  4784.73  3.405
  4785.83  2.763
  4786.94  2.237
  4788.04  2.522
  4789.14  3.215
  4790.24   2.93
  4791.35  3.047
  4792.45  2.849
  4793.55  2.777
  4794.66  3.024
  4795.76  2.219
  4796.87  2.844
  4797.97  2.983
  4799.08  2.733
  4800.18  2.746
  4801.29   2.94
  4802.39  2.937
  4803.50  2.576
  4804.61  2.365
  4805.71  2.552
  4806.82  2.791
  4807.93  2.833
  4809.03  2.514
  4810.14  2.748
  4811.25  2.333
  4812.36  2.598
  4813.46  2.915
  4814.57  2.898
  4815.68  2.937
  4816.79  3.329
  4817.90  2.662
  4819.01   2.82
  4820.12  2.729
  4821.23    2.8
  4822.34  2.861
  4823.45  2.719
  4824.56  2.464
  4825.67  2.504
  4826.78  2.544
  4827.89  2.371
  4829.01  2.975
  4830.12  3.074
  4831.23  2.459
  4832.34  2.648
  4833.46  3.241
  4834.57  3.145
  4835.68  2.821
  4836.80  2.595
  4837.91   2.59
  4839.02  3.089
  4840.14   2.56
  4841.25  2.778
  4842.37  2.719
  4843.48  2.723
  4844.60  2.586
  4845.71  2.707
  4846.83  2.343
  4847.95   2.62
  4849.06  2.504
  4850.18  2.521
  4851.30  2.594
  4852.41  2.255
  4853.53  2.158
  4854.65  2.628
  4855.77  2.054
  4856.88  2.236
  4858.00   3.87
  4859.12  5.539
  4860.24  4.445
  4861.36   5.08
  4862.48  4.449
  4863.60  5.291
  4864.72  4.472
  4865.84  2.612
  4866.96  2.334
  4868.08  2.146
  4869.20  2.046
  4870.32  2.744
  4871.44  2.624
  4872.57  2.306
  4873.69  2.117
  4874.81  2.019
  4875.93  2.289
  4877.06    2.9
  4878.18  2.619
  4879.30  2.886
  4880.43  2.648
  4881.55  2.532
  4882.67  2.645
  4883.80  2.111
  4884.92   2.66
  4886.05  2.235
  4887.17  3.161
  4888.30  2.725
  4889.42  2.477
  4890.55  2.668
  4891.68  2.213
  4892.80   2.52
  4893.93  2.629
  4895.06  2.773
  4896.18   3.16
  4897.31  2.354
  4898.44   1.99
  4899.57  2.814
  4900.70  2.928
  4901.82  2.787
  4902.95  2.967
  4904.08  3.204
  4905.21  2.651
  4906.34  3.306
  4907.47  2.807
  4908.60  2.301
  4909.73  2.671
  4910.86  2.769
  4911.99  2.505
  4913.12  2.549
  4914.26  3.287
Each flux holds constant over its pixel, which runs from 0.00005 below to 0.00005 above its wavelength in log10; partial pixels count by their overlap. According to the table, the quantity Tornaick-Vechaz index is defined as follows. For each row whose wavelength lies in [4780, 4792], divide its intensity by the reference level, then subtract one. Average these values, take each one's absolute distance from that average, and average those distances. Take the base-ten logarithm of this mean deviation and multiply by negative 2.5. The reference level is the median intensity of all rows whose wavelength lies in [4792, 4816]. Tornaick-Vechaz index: 2.6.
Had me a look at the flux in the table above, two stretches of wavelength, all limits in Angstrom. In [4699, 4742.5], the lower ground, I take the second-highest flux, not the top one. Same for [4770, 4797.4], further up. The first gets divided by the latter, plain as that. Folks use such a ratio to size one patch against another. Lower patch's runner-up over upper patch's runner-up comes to 1.03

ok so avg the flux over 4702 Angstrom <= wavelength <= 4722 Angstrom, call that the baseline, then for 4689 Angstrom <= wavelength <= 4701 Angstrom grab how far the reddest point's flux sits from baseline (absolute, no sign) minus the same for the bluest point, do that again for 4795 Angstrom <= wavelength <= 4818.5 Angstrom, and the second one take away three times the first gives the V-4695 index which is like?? -1.3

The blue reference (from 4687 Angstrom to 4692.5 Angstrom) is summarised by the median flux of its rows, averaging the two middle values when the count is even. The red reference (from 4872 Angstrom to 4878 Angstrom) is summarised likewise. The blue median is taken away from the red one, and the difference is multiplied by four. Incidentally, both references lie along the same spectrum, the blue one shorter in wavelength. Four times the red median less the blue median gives -1.0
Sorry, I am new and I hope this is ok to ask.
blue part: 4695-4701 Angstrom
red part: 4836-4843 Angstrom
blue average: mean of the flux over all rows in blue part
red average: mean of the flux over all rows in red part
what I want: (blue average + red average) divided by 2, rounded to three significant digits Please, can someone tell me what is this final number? 2.61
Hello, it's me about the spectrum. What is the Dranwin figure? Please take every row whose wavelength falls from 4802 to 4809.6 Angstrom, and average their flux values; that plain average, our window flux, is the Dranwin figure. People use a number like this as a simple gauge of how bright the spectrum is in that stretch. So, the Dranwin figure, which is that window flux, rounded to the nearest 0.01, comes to 2.65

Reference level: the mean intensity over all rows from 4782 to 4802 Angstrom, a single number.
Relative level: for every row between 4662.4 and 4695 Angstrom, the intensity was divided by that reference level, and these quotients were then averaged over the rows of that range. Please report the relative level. 1.00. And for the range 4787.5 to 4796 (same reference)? 1.00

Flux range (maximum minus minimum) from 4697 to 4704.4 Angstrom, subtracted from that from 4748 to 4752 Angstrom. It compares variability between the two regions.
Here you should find -0.23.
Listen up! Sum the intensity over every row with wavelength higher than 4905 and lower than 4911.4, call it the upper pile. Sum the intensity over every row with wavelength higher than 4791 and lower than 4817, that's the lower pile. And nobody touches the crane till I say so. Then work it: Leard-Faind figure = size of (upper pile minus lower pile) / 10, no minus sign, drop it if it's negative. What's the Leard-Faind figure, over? 5.0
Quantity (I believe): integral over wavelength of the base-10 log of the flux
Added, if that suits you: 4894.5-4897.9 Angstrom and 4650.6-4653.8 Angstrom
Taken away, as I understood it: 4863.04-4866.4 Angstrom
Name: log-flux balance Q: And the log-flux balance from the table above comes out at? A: 0.79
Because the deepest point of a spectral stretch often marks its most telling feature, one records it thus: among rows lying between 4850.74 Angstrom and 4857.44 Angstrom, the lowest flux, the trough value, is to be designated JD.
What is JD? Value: 2.054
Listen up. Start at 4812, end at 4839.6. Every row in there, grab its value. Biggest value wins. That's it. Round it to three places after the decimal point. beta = 3.329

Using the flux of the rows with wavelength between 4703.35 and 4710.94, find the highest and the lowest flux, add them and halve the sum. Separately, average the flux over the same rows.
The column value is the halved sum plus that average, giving 5.9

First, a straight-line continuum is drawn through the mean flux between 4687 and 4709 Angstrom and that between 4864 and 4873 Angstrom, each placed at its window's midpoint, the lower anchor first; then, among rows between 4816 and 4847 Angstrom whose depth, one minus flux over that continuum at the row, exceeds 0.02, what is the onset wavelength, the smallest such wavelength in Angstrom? 4824.56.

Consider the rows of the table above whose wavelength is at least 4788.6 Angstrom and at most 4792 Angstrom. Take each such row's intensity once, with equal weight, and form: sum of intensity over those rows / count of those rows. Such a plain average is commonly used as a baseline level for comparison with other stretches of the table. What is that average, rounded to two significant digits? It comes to 3.1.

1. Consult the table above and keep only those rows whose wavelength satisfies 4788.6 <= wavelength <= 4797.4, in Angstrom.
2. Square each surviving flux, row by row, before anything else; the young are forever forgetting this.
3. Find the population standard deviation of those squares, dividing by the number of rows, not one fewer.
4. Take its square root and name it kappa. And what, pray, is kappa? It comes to 1.22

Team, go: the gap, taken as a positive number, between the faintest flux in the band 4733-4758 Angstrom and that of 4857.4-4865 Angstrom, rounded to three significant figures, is 1.65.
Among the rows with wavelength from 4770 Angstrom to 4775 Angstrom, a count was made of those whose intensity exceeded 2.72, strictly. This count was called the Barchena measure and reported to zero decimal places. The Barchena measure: 4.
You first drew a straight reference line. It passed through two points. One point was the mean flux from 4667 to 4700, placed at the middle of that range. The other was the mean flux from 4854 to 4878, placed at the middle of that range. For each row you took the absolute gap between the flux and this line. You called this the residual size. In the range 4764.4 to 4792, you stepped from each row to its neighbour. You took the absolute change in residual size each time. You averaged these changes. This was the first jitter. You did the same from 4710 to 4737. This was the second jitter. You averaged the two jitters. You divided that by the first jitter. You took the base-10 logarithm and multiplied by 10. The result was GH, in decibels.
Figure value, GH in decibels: 0.42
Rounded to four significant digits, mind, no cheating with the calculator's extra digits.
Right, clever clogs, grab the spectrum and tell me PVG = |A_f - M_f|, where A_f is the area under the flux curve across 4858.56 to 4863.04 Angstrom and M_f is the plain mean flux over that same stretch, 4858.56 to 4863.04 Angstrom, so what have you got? 16.96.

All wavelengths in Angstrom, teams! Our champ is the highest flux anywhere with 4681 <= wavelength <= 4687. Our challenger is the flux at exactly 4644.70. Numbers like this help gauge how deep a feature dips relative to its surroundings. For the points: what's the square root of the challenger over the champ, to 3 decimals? 0.878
